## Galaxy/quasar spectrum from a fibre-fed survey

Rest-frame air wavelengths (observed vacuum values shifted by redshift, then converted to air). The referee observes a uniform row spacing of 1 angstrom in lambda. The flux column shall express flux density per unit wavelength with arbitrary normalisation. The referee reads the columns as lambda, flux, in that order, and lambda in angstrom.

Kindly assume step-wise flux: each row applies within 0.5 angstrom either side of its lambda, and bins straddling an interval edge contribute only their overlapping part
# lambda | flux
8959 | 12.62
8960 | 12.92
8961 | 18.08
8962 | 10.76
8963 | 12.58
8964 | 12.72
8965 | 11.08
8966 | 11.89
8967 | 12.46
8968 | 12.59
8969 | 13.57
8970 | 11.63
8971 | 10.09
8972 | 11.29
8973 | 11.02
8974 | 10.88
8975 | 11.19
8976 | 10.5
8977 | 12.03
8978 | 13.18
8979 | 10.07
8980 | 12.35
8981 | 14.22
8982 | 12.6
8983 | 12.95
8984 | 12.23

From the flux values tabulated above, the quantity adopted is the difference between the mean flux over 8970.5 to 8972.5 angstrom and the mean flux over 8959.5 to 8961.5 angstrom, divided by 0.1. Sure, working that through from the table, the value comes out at -48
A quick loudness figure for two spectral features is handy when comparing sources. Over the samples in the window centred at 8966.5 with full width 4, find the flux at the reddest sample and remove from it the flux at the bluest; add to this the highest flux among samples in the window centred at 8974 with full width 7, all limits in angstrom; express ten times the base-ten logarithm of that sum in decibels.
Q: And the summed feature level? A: 11.3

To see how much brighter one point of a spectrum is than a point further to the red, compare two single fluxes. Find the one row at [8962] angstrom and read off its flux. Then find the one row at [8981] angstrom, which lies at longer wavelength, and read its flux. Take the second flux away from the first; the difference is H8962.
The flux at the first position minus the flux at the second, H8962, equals -3.5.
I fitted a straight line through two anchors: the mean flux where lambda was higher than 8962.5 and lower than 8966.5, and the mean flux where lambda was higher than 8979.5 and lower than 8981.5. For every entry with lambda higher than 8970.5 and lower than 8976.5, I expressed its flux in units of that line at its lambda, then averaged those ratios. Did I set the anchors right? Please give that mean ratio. 0.85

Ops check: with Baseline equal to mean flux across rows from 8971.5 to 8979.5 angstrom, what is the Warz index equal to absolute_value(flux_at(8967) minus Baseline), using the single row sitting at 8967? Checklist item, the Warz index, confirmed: 1.19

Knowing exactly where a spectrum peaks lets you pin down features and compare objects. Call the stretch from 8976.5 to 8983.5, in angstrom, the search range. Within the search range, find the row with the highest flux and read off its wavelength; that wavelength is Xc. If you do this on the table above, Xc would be 8981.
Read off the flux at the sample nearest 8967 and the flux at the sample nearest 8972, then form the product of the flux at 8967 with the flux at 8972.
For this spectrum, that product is 141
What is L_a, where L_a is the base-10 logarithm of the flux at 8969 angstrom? 1.133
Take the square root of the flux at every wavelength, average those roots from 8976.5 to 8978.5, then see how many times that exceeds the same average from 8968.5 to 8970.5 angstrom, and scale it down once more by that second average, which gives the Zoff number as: 0.282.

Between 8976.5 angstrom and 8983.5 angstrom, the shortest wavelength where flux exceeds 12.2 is 8978 angstrom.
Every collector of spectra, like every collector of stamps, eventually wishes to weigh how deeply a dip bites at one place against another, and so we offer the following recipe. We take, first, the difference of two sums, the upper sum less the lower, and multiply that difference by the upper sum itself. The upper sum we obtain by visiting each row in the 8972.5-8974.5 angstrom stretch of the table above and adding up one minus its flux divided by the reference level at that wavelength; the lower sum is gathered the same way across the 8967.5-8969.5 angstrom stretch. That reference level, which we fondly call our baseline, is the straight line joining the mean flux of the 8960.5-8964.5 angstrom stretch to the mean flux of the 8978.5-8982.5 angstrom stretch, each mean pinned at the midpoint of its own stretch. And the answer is 0.081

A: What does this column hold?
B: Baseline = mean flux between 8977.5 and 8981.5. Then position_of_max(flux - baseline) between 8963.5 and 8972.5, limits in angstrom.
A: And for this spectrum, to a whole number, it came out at 8969 angstrom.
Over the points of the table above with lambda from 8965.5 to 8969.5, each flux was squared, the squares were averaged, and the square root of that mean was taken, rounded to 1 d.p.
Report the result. 12.6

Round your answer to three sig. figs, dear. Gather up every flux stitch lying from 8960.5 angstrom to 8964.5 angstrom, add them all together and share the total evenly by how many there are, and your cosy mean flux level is 13.5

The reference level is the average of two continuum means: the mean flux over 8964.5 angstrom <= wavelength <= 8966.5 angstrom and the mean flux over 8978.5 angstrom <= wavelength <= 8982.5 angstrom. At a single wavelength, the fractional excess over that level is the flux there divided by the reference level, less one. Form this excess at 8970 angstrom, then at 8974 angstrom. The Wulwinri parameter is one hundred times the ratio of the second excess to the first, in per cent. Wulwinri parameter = 380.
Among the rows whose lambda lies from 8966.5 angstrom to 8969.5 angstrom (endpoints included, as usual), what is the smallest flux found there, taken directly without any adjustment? 12.46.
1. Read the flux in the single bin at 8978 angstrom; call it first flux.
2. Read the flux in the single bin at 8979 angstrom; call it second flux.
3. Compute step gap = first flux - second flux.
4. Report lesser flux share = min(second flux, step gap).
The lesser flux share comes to 3.1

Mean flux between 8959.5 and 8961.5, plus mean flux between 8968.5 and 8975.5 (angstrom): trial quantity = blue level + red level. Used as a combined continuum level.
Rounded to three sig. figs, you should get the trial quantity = 26.9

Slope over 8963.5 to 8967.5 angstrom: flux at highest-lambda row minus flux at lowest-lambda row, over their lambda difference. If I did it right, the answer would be -0.1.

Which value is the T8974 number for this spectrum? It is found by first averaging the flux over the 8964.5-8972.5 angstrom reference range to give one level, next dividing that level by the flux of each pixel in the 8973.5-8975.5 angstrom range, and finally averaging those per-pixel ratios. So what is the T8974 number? 1.07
